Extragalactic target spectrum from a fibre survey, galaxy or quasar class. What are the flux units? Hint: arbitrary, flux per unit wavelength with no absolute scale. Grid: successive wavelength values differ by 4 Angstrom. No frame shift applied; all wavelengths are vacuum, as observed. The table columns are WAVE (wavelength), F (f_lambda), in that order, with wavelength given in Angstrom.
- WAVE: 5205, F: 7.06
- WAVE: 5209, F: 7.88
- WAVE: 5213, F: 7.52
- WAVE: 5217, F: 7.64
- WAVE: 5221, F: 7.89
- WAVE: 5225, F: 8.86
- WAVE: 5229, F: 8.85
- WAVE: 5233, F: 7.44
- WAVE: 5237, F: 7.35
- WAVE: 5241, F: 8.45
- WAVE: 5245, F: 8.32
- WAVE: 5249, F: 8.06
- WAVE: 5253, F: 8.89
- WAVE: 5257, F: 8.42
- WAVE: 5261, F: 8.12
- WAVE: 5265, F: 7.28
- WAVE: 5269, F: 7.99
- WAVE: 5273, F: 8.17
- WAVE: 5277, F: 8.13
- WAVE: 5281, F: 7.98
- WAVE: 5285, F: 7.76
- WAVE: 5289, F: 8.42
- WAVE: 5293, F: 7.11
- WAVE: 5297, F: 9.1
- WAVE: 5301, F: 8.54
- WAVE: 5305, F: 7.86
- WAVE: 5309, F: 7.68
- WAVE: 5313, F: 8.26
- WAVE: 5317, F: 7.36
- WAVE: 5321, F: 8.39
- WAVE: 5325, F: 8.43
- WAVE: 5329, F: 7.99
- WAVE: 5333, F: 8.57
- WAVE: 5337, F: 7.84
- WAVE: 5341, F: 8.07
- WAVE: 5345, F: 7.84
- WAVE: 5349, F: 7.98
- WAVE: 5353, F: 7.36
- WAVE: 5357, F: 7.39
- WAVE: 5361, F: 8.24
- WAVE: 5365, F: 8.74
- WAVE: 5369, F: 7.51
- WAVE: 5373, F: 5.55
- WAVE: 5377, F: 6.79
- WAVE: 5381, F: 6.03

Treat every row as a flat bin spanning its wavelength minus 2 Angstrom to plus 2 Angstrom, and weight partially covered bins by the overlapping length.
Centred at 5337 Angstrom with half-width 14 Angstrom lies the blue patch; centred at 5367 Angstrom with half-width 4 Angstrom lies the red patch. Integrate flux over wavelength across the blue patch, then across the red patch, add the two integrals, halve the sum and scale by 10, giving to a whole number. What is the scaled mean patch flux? 1459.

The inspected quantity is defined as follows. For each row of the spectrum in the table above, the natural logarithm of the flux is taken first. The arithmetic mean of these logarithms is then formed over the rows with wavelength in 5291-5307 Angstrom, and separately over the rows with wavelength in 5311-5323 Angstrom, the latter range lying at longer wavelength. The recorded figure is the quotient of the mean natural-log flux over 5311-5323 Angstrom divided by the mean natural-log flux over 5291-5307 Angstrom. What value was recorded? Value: 0.992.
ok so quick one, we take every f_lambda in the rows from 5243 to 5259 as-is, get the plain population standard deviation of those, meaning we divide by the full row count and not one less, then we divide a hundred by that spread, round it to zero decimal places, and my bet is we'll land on 333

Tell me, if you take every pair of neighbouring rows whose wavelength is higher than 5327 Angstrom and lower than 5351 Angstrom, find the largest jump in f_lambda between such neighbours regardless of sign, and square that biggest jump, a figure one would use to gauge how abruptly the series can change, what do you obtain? 0.53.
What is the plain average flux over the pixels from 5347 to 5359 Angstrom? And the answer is 7.58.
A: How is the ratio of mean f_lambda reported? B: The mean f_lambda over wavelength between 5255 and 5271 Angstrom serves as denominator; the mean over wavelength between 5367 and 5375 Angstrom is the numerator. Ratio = 0.82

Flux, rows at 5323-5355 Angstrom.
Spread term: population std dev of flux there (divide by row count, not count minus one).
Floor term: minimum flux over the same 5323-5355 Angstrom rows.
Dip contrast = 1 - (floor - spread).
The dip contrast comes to -6.01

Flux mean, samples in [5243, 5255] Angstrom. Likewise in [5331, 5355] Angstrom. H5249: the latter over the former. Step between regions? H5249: 0.94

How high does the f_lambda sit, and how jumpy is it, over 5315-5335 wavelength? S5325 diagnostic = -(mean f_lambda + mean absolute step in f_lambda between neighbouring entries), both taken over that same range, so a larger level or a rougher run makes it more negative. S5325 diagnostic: -8.67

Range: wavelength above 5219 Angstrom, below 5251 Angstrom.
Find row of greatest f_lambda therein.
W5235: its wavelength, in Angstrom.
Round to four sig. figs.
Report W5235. 5225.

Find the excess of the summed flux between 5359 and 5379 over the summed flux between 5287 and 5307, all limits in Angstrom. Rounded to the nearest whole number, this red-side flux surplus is -4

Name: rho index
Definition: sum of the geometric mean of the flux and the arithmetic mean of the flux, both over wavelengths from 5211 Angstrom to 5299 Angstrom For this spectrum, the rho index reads 16.1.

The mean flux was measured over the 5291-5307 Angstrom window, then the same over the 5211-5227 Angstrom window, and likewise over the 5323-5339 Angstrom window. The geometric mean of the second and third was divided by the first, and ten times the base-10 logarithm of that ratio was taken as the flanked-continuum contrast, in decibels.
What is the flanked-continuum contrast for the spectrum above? 0.0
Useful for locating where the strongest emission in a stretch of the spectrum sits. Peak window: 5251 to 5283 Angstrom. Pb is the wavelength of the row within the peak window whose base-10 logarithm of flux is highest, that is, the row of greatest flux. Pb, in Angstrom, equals 5253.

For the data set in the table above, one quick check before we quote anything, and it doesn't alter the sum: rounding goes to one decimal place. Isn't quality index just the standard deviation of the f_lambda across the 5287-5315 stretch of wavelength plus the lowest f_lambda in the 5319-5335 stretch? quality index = 8.6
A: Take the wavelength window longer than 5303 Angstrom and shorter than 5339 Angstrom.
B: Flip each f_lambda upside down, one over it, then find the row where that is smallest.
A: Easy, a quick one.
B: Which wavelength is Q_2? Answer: 5333 Angstrom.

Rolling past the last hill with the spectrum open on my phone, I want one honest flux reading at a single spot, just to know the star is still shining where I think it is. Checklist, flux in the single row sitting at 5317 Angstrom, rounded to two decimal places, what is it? 7.36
